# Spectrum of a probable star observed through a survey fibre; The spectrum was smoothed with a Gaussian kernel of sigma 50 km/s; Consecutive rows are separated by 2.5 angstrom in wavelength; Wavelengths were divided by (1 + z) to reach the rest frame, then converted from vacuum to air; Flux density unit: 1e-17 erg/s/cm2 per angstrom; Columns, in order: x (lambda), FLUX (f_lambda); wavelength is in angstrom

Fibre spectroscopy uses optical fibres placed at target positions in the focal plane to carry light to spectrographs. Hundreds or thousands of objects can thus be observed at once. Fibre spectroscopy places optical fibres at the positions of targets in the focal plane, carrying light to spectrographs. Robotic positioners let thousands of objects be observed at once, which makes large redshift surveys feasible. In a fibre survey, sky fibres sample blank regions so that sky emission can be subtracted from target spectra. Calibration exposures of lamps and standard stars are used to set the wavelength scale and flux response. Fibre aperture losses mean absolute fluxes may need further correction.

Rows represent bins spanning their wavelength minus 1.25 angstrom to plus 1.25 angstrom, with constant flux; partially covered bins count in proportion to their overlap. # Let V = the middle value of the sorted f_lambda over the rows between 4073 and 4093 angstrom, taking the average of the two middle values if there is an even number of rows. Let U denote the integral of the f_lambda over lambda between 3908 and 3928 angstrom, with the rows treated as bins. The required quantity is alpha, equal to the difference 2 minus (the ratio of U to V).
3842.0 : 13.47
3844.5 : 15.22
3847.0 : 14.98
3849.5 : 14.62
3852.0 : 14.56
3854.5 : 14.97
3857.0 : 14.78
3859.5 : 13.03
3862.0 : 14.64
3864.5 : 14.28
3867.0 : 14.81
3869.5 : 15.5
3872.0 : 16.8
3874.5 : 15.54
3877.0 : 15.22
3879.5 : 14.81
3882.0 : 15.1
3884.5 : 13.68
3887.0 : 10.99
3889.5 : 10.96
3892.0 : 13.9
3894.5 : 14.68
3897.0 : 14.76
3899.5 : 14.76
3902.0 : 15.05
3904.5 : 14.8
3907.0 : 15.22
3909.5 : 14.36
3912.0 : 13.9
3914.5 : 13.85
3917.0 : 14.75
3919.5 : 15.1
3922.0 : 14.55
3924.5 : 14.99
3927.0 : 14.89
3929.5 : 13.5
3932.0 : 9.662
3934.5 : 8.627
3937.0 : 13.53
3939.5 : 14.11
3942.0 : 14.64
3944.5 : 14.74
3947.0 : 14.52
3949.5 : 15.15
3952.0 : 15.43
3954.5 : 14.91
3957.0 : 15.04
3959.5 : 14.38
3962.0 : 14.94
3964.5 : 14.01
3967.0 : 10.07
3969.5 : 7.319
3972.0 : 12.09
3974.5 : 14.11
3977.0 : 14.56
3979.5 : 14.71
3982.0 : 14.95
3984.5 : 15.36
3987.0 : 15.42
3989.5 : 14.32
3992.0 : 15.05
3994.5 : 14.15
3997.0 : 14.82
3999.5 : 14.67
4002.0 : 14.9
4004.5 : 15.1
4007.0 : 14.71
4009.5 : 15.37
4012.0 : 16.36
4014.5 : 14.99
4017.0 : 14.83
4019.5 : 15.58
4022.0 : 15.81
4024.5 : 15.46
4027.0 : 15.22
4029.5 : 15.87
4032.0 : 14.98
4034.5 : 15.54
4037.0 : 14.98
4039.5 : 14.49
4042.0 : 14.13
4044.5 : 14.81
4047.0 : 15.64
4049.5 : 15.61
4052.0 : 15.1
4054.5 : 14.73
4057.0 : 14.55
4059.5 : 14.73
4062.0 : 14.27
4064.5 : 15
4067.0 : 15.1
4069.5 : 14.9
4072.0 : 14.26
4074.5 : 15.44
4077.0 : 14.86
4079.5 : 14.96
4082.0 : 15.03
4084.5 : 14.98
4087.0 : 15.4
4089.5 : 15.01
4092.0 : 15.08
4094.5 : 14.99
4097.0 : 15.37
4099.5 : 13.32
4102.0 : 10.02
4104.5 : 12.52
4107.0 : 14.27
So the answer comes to -17.4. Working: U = 291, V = 15.0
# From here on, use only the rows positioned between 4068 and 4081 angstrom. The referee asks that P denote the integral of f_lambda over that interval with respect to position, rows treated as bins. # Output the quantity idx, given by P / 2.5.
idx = 77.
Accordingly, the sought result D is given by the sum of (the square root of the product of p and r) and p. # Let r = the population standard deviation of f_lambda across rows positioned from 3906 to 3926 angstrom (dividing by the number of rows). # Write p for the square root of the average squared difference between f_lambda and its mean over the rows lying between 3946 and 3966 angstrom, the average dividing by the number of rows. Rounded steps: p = 0.43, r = 0.49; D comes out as 0.89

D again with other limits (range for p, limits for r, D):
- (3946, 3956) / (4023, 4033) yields 0.67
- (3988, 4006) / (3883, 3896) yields 1.06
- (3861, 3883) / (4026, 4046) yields 1.28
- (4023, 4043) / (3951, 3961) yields 0.98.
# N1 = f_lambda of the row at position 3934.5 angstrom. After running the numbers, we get 8.627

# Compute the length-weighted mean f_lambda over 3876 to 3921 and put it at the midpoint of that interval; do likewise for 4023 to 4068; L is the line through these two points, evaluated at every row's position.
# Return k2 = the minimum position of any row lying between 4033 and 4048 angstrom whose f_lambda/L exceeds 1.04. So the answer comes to 4047.0 angstrom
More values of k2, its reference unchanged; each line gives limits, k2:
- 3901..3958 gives 3902.0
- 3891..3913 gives 3902.0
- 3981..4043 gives 3984.5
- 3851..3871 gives 3852.0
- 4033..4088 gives 4047.0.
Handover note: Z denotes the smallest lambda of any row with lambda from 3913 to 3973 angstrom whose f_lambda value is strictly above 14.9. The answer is 3919.5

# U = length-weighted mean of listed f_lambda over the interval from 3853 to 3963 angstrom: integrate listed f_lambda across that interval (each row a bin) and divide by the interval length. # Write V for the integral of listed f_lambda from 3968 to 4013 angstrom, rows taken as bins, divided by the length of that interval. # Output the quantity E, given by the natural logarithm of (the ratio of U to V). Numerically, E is 0.00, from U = 14.3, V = 14.30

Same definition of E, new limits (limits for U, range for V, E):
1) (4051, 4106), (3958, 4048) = 0.00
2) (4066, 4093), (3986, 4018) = 0.00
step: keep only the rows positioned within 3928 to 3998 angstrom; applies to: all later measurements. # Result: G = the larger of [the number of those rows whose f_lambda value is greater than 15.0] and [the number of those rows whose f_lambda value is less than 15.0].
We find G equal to 22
